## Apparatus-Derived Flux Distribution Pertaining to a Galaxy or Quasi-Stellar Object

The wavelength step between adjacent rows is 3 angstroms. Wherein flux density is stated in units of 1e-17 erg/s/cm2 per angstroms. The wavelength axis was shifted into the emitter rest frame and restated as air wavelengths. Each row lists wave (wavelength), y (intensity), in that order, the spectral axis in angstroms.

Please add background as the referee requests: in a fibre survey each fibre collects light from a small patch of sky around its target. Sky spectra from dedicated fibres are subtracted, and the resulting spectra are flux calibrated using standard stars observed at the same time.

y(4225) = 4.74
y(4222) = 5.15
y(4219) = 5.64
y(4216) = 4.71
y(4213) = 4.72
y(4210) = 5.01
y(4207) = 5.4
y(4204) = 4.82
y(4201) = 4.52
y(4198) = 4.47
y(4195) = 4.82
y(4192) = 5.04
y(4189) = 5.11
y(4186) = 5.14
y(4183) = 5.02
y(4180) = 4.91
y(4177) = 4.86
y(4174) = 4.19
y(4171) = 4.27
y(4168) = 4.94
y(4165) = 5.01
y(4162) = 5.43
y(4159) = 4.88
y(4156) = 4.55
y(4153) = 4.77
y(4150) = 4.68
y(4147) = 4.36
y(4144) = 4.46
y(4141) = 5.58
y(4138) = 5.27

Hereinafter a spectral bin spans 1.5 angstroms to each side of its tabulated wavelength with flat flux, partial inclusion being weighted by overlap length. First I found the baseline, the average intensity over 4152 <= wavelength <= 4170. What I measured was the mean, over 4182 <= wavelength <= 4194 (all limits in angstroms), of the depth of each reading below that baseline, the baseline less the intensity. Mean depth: -0.15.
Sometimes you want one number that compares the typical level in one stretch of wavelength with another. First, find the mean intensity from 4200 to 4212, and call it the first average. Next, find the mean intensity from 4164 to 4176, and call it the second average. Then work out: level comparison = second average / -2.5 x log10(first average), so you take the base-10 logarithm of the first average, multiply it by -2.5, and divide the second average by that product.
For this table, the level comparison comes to -2.65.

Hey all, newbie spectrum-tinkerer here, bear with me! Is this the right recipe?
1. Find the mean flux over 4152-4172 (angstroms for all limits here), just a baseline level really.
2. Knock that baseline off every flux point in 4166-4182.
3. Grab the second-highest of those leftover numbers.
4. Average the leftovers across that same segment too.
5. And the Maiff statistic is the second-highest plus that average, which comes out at -0.1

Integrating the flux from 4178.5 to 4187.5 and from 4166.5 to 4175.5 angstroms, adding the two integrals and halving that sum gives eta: 42.7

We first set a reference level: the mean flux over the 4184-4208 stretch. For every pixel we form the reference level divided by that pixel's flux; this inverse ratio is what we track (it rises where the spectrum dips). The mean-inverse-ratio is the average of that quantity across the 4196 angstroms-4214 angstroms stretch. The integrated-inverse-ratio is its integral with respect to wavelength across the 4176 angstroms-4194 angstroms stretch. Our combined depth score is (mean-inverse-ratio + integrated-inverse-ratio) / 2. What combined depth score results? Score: 9.3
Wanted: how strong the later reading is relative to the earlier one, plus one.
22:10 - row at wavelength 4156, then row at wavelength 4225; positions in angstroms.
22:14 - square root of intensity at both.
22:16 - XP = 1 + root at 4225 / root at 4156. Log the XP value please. 2.021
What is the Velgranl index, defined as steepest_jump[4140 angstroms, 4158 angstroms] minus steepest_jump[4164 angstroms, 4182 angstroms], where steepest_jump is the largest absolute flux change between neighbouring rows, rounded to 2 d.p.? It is 0.45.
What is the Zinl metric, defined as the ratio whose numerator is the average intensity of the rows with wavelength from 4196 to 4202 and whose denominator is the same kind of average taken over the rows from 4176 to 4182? 0.92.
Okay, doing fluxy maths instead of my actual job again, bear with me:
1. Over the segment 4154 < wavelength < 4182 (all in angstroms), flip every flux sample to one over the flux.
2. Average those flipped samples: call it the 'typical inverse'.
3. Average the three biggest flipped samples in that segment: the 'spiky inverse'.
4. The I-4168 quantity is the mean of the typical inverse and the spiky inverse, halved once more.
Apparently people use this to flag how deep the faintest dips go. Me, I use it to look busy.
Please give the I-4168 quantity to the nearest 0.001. 0.110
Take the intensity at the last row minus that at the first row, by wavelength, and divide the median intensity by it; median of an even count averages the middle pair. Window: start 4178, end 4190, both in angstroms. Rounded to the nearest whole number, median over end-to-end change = 25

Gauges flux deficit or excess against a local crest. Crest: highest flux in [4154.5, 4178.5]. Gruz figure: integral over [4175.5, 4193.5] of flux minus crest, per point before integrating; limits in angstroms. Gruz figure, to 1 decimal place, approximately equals -7.5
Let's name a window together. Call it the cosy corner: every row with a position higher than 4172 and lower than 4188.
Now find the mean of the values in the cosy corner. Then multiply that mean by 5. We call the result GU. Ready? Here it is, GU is 24.1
